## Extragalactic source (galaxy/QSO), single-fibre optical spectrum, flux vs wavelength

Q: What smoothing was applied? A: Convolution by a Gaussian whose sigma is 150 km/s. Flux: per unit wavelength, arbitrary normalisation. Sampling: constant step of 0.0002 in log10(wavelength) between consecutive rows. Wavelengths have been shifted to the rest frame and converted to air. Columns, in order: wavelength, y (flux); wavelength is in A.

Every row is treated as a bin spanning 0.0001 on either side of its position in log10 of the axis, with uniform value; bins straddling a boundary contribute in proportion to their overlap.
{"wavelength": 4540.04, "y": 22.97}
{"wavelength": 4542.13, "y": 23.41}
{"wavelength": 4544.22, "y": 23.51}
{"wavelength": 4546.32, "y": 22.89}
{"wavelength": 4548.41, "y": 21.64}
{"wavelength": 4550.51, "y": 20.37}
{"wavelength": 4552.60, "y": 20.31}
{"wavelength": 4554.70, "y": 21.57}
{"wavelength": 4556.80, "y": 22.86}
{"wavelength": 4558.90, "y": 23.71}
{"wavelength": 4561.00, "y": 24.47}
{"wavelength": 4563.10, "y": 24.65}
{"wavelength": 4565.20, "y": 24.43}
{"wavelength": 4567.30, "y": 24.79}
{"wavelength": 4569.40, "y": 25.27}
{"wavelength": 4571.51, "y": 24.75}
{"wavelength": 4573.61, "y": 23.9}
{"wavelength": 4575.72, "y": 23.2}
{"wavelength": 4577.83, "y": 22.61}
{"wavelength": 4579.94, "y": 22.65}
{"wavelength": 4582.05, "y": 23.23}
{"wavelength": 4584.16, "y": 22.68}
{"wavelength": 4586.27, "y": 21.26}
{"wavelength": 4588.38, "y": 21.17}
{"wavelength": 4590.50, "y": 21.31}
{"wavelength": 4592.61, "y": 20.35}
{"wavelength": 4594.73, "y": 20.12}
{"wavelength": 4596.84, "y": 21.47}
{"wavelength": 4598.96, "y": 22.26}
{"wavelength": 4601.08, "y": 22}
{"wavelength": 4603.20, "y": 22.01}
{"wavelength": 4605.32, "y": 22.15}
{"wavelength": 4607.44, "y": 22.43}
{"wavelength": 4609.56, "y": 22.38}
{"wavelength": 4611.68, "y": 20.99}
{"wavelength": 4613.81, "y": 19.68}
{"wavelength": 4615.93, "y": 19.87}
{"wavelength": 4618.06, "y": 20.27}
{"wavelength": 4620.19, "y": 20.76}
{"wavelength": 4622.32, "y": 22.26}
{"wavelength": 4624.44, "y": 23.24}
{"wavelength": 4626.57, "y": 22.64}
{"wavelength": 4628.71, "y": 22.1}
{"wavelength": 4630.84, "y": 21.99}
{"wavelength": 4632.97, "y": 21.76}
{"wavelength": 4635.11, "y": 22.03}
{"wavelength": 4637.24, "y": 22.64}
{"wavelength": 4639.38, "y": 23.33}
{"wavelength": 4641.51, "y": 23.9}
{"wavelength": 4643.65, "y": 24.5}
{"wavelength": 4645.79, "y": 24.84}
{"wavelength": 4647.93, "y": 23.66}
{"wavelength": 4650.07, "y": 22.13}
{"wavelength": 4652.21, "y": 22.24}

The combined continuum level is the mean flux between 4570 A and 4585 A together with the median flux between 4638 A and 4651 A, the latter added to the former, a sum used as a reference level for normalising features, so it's 47.1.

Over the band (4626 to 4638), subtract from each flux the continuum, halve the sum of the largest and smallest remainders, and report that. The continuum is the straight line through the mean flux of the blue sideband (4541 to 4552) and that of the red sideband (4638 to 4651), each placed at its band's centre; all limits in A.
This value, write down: -1.3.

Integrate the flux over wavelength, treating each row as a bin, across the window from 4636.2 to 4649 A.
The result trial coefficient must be 305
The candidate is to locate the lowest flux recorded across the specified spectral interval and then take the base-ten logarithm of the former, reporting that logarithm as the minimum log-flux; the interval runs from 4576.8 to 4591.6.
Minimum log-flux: 1.33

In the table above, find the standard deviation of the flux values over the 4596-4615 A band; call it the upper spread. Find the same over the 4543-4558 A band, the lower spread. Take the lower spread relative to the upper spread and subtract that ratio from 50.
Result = 48.6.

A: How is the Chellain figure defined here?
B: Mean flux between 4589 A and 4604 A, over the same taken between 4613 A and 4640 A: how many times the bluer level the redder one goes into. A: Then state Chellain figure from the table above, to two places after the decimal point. 0.98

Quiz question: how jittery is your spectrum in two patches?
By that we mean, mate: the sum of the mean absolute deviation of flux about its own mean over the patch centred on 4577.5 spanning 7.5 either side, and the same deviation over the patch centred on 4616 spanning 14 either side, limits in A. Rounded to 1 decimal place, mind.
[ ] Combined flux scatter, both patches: 1.6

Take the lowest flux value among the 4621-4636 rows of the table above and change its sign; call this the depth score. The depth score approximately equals -21.8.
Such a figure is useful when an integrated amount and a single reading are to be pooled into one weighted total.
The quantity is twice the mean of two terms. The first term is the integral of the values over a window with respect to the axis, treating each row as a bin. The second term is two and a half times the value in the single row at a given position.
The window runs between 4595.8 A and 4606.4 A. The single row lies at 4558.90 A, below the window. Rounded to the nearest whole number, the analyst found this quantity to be 292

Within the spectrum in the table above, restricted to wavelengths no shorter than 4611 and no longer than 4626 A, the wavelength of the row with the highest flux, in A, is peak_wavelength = 4624.44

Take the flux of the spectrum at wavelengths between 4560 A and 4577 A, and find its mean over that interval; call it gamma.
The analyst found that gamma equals 24.4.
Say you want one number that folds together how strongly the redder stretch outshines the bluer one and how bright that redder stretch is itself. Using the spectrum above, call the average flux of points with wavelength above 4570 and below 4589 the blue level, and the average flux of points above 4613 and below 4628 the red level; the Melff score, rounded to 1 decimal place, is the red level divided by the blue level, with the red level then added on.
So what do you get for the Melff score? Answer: 22.2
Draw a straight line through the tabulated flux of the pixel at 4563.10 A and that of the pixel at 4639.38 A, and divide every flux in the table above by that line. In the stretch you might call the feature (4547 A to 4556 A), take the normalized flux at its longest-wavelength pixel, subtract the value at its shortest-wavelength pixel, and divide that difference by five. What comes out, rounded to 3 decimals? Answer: 0.000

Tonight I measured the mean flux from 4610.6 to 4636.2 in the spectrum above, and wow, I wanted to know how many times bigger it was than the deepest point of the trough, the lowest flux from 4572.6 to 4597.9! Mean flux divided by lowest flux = 1.07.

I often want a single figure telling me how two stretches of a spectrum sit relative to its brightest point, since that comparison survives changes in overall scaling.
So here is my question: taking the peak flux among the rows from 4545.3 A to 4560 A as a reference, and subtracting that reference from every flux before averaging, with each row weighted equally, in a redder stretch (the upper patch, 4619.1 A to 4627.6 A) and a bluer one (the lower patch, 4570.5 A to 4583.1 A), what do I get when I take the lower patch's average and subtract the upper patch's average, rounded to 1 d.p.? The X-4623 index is 1.2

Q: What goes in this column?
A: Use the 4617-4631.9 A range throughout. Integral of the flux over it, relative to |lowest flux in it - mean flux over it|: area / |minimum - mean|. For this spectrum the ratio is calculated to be 201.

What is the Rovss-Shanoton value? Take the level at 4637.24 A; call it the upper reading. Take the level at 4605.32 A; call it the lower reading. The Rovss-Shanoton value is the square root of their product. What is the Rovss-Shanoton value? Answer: 22.4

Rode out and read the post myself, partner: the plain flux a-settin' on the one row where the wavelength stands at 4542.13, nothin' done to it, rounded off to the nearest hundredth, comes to 23.41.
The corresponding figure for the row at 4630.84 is 21.99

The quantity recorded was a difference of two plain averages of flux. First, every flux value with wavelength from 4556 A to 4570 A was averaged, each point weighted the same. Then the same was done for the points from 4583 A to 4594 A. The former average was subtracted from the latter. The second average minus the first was -3.0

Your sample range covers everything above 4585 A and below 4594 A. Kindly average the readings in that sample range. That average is 21.02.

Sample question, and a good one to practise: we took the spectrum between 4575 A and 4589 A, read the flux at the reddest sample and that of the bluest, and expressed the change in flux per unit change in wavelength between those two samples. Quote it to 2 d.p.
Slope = -0.16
